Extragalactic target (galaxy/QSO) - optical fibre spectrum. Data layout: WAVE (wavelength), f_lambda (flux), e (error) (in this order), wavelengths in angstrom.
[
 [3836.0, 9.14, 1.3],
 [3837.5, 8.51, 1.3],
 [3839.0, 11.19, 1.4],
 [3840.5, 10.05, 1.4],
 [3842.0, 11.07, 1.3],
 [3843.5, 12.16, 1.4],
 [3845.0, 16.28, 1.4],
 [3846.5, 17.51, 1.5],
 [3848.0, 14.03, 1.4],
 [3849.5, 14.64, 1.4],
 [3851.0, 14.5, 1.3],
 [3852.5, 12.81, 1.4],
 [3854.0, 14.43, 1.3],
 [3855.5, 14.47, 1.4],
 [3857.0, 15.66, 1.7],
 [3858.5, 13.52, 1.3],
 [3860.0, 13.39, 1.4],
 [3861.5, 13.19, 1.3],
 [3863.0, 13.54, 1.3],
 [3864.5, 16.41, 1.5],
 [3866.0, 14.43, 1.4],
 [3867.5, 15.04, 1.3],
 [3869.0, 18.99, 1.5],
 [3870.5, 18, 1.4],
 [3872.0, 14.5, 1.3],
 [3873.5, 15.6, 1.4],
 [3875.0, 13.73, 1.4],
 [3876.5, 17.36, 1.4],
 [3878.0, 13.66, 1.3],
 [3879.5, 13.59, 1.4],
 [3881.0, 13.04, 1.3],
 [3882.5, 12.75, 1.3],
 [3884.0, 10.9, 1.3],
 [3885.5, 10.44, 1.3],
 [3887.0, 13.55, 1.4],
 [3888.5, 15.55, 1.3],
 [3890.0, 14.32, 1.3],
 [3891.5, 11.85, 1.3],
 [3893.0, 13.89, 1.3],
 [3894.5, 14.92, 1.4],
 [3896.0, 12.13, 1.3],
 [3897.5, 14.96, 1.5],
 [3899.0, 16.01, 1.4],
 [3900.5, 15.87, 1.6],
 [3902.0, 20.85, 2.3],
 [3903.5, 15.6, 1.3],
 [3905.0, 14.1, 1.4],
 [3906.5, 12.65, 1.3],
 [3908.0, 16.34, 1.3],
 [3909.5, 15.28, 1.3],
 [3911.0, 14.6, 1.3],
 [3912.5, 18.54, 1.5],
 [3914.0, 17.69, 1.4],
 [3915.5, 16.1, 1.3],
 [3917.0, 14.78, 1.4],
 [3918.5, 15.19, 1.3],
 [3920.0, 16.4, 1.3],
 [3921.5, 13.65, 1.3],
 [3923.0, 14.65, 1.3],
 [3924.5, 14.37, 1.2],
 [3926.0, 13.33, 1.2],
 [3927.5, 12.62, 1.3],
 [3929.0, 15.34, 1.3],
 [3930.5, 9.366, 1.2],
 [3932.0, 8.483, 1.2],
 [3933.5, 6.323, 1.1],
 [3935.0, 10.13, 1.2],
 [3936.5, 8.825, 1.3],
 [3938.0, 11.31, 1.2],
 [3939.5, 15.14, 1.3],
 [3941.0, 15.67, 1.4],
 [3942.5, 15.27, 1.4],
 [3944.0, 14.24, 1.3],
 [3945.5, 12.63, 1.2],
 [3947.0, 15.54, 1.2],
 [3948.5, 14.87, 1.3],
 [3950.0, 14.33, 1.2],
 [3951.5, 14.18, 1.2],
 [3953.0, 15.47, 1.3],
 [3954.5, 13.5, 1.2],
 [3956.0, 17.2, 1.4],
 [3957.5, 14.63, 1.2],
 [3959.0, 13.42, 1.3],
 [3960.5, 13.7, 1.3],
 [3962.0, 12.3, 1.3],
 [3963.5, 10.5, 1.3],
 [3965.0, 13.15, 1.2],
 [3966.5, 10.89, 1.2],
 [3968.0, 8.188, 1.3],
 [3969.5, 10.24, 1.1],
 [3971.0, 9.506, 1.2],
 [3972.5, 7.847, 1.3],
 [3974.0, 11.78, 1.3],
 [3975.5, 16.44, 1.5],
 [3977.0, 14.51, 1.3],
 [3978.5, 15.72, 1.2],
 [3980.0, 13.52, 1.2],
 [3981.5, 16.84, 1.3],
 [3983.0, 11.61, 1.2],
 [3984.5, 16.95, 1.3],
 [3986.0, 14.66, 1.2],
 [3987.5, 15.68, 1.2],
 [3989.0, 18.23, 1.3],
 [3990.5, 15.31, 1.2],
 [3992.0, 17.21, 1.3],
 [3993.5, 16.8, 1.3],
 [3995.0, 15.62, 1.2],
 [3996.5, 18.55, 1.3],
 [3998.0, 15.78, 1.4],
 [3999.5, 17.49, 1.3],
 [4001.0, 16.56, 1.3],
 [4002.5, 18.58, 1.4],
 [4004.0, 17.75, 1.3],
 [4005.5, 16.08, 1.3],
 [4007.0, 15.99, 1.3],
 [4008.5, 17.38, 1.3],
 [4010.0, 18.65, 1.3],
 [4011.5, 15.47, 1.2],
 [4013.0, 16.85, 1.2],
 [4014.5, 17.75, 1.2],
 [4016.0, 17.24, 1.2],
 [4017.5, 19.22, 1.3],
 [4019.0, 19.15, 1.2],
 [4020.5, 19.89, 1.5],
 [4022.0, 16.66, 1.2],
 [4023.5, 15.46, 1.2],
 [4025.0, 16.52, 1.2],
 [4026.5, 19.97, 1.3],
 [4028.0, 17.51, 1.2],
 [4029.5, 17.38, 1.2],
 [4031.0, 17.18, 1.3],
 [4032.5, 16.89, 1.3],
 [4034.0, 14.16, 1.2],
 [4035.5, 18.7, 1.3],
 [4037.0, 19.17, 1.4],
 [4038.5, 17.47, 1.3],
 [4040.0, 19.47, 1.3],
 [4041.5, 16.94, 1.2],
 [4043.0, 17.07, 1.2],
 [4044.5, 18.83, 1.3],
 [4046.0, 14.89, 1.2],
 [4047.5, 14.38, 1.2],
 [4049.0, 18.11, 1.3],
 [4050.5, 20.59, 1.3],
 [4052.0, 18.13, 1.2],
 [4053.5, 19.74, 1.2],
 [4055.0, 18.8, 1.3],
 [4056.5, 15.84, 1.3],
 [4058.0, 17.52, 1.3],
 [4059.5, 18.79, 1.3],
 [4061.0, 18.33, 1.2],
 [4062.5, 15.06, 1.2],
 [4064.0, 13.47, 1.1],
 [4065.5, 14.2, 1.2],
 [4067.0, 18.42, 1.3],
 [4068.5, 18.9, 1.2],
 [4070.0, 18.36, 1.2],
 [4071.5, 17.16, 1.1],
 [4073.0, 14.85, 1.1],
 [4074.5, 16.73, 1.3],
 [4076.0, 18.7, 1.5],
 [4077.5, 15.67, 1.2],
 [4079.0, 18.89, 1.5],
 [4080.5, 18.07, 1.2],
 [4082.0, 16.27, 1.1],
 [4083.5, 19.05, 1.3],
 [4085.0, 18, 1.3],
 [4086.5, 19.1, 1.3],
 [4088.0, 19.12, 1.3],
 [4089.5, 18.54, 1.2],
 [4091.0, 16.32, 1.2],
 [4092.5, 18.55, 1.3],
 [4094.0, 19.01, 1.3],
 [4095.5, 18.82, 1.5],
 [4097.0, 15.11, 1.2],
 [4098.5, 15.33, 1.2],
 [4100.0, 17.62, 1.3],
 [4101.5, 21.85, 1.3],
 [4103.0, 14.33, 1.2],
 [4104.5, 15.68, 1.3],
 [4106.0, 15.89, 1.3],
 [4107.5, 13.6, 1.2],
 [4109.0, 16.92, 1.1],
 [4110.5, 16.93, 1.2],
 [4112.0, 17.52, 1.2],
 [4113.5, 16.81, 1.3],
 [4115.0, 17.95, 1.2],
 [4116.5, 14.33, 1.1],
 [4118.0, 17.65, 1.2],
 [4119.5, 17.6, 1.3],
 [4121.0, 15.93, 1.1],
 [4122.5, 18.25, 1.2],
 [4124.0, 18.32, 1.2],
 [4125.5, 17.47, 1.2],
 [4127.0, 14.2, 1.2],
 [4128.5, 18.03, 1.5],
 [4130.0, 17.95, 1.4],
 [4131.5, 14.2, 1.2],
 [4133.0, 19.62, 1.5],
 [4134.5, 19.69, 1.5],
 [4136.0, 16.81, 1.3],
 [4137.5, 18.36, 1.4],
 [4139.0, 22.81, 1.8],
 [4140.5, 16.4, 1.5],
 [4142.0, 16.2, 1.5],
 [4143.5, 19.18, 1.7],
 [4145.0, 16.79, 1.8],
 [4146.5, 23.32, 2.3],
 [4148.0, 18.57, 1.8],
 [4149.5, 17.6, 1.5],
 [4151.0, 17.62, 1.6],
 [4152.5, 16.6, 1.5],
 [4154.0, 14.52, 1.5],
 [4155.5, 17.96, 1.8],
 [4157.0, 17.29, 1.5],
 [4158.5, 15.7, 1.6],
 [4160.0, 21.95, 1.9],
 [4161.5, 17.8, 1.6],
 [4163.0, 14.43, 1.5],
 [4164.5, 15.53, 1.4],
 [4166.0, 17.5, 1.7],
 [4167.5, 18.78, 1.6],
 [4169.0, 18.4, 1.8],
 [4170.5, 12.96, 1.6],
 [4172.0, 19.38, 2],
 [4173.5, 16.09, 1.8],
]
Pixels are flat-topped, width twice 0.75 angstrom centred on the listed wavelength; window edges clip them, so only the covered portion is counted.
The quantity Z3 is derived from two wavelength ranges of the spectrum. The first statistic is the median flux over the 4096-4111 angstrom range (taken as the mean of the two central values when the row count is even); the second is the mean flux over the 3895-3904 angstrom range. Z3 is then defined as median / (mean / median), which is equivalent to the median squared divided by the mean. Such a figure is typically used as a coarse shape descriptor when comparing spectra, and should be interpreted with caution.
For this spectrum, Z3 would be 15.7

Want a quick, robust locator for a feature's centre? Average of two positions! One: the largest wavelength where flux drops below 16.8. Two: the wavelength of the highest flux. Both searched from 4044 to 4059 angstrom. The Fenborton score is 4053.5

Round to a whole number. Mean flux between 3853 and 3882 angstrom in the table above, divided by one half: 30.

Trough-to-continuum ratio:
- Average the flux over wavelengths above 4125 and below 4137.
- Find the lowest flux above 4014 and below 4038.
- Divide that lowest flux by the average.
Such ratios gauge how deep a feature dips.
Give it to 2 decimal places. 0.82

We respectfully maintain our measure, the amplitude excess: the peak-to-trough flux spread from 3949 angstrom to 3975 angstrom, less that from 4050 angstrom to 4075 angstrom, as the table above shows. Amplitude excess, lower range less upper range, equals 2.2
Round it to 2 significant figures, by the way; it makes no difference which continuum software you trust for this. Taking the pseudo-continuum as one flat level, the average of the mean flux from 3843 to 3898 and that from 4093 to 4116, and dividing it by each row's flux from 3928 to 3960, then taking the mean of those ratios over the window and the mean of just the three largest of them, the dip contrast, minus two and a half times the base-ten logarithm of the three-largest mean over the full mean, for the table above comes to -0.51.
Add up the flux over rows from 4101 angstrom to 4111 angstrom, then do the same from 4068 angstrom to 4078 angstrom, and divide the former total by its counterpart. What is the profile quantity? 0.96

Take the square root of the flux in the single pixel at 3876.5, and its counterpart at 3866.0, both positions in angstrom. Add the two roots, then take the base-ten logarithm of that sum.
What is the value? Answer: 0.901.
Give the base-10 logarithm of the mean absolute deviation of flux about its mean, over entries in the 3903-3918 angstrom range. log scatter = 0.11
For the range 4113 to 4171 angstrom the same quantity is 0.20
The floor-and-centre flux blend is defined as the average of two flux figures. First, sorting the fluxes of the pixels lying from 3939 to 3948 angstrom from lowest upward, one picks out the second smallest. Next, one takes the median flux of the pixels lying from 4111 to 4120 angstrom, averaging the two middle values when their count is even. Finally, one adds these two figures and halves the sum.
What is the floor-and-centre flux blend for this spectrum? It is 15.9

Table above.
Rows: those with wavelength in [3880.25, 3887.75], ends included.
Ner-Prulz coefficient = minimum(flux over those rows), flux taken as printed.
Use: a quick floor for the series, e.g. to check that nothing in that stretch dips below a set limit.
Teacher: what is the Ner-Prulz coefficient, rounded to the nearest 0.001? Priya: 10.440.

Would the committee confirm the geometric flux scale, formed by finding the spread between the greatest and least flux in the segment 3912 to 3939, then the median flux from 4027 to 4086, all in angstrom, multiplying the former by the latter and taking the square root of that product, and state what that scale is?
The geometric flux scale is 14.6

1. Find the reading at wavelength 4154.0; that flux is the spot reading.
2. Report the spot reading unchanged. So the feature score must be 14.52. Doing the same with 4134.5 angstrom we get 19.69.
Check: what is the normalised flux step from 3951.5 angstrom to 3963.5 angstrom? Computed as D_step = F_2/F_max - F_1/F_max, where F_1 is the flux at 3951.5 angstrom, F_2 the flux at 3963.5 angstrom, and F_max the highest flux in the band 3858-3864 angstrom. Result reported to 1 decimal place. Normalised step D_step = -0.3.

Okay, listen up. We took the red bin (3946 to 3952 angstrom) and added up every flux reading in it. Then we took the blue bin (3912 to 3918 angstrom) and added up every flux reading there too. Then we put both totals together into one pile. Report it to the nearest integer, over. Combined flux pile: 126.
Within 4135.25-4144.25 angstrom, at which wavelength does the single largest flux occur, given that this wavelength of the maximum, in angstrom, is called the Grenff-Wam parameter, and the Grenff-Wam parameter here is 4139.0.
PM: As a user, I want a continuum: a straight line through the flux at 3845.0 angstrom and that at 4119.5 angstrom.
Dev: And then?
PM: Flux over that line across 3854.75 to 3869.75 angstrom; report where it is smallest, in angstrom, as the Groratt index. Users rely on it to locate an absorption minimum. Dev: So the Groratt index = 3861.5 angstrom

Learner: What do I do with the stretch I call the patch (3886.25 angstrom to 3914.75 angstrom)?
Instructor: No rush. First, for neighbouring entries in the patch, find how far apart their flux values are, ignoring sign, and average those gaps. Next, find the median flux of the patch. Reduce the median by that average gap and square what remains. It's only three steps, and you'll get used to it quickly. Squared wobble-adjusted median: 164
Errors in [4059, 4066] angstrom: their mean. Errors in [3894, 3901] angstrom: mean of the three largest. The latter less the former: 0.30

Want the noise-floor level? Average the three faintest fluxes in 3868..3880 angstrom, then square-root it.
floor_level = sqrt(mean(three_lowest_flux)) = 3.70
